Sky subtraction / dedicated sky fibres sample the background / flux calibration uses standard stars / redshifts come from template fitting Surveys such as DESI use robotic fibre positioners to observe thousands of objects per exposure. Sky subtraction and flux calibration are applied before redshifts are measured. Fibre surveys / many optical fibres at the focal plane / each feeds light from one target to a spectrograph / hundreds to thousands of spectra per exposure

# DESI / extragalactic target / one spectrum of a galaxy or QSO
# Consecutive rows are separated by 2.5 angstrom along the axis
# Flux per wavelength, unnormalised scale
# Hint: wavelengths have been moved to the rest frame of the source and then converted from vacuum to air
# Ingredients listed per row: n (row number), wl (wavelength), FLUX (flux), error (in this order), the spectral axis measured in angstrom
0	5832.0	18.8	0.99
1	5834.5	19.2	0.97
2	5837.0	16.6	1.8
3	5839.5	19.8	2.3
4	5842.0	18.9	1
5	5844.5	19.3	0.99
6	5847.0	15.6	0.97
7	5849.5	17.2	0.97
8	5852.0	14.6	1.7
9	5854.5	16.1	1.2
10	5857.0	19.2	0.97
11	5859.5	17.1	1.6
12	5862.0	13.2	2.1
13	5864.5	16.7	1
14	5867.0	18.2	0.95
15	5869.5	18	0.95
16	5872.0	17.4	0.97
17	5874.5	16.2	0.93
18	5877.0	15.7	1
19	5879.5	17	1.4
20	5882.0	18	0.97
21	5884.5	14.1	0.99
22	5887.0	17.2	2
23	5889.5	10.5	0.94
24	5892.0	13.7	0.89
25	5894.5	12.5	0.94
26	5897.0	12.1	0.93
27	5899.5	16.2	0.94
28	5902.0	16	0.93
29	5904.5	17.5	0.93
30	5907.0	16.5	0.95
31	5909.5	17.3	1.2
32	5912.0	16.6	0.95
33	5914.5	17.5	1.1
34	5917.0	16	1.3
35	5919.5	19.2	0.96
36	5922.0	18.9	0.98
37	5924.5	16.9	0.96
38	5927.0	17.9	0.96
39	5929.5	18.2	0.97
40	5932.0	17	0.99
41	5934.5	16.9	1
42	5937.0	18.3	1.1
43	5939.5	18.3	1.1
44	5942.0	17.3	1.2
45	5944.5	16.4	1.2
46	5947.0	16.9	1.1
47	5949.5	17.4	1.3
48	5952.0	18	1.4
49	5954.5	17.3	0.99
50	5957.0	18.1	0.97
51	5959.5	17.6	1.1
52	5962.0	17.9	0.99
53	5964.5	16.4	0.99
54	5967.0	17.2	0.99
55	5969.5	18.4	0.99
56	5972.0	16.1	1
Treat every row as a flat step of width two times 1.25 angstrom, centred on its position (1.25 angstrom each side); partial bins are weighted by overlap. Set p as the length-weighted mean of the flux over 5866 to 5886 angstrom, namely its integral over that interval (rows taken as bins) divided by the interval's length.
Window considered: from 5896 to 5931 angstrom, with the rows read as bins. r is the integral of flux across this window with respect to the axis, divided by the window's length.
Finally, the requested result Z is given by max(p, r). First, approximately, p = 16.8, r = 16.9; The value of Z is 16.9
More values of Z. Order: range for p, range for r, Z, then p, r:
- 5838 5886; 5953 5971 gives 17.5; 17.0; 17.5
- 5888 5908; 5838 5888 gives 17.0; 14.4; 17.0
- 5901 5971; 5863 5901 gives 17.4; 17.4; 15.6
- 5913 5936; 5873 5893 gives 17.6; 17.6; 15.3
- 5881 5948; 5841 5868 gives 16.9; 16.4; 16.9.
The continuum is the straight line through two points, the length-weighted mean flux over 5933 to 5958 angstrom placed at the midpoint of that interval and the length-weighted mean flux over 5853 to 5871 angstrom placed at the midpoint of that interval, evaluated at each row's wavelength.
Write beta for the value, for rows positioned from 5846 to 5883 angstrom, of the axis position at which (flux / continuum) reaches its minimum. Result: 5862.0 angstrom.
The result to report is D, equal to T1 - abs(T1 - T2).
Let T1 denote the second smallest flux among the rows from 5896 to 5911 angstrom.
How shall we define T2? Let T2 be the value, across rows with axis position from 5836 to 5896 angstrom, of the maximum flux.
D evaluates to 12.2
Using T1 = 16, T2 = 19.8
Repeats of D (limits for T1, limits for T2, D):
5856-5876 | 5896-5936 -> 13.2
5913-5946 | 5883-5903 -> 15.6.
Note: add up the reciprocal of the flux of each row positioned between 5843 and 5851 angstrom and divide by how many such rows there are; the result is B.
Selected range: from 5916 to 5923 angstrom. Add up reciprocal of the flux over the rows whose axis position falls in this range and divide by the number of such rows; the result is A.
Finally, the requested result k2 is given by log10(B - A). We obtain -2.7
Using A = 0.0558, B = 0.0580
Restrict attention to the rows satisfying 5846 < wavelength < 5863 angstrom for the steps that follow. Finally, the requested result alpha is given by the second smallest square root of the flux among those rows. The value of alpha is 3.82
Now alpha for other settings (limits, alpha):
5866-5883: 4.02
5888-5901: 3.48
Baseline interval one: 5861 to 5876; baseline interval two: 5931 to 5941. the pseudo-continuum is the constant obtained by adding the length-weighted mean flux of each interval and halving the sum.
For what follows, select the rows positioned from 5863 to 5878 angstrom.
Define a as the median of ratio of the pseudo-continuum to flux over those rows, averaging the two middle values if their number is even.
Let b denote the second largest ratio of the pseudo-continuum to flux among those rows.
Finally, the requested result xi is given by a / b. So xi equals 0.951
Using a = 1.01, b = 1.06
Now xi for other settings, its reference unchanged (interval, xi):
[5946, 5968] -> 0.971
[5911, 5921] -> 0.974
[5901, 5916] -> 0.974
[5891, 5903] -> 0.912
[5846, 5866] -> 0.891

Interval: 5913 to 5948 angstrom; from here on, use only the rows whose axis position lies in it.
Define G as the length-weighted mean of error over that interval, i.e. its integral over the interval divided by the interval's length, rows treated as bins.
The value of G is 1.06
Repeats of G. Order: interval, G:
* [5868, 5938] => 1.04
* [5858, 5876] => 1.21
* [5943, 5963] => 1.13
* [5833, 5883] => 1.24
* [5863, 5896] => 1.08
